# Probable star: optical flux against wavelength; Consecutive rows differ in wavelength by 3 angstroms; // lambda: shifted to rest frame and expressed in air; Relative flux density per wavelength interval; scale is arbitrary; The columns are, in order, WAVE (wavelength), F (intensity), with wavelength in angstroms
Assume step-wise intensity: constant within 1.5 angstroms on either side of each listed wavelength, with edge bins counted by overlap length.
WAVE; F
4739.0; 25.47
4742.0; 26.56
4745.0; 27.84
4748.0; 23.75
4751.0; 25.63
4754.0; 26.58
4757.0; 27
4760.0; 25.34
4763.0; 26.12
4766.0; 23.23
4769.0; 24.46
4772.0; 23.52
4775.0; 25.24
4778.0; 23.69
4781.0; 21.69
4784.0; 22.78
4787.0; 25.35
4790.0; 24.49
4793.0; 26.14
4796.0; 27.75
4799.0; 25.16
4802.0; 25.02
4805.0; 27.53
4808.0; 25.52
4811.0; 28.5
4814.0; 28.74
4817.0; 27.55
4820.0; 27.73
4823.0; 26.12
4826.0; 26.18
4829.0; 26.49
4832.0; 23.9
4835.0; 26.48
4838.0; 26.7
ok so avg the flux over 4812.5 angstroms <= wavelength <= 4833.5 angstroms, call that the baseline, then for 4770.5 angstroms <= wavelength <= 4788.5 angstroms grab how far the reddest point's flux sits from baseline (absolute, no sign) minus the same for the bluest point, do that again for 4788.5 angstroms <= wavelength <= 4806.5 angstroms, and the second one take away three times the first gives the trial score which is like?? 4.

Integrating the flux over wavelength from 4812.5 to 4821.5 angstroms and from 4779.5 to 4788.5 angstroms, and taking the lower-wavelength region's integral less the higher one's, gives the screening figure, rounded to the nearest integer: -43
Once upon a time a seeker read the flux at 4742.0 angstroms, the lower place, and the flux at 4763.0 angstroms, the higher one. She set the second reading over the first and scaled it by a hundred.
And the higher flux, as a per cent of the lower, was 98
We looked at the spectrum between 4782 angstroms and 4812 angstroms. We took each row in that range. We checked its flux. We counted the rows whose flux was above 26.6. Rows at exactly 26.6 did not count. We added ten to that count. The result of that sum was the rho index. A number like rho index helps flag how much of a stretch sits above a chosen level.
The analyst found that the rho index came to 13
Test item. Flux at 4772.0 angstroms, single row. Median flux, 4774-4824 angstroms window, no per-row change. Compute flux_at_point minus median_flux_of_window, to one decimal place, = -2.0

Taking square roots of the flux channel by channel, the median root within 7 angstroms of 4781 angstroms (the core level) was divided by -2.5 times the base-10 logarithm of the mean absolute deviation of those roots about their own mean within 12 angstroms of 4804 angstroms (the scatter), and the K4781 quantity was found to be 2.19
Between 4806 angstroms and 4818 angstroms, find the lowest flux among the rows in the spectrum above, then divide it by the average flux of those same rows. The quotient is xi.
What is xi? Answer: 0.925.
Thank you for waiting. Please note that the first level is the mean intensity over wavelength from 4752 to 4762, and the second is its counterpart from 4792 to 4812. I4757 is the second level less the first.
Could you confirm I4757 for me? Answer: 0.2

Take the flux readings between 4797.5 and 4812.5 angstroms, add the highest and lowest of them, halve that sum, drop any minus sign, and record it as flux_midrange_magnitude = 26.8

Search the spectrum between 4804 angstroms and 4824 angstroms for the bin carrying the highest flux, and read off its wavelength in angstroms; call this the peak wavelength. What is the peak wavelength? 4814.0 angstroms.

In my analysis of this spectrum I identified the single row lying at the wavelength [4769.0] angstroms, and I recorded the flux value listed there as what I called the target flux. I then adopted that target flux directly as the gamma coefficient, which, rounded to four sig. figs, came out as 24.46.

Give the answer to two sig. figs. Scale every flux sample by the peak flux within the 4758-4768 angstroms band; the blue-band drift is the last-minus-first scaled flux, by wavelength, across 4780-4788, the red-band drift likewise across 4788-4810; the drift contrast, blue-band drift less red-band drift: 0.10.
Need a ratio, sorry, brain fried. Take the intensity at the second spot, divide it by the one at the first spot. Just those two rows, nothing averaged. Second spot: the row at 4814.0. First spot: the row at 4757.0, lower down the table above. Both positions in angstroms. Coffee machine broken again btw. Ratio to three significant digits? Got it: 1.06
